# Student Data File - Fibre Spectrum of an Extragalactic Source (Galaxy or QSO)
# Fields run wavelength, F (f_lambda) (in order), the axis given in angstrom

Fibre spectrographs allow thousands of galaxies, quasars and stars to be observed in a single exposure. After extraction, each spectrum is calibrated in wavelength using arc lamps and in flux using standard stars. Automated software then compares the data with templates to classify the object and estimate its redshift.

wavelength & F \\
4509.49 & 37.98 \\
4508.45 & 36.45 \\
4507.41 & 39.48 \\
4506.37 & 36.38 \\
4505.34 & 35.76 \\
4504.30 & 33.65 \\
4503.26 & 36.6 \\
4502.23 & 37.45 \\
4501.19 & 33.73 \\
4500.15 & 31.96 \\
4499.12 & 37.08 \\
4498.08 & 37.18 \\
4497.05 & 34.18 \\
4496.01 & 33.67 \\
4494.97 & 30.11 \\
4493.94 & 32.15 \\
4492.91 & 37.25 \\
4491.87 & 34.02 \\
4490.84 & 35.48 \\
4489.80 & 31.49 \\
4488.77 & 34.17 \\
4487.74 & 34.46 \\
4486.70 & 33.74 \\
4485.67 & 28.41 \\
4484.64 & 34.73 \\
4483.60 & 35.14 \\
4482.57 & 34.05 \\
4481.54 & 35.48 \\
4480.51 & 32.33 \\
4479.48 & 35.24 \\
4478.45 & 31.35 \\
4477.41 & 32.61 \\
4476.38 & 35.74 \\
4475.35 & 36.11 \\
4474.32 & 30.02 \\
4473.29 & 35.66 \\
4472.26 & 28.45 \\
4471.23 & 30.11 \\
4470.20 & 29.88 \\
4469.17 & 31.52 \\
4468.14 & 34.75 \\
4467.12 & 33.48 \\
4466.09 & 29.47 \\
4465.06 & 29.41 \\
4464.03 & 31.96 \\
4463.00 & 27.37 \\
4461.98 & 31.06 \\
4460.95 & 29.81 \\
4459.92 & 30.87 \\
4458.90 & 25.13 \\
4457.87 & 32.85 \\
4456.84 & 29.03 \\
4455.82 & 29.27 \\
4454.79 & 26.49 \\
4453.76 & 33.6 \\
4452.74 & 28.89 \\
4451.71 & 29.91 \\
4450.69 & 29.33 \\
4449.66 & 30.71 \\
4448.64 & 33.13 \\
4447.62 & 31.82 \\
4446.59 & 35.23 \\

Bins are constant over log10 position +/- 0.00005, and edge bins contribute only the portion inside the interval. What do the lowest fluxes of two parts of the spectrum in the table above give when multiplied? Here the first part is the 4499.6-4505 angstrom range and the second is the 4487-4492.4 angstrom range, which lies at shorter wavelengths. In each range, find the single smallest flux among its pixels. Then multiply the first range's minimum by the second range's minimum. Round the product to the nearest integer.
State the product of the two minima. 1006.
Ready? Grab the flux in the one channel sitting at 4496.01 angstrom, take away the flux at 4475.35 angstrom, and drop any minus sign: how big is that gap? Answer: 2.4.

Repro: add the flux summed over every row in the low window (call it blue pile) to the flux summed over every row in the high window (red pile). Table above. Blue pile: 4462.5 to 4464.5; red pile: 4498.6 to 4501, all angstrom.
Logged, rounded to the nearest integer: 128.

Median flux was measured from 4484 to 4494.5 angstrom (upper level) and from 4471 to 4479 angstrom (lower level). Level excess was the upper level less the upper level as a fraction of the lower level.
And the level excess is 33.0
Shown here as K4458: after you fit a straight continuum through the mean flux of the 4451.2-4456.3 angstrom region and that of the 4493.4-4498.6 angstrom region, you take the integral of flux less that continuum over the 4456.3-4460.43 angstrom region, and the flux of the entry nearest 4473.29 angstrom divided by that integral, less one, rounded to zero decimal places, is -16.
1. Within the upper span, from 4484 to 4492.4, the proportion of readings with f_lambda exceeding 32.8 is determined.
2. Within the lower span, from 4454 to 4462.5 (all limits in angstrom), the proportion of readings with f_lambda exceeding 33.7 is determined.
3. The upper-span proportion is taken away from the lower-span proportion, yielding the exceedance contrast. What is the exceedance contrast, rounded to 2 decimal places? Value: -0.75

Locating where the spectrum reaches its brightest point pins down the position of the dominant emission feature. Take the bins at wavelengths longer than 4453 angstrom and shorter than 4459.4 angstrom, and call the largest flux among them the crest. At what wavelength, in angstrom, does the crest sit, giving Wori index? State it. 4453.76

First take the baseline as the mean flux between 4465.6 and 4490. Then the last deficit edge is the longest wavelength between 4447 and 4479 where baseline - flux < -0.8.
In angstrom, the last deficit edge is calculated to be 4476.38 angstrom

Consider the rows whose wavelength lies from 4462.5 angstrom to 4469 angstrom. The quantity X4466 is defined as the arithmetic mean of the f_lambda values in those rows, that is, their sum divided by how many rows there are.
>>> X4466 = 31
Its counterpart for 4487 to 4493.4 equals 34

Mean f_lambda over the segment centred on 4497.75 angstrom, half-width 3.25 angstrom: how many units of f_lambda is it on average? 34.0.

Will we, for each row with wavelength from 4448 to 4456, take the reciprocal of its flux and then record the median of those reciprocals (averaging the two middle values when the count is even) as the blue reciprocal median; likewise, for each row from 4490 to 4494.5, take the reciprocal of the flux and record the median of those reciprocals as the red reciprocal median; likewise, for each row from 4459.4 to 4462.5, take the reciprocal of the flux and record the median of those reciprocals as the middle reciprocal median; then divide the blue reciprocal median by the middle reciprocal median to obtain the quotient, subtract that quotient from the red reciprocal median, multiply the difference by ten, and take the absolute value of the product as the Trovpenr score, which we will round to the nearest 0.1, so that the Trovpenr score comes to 10.1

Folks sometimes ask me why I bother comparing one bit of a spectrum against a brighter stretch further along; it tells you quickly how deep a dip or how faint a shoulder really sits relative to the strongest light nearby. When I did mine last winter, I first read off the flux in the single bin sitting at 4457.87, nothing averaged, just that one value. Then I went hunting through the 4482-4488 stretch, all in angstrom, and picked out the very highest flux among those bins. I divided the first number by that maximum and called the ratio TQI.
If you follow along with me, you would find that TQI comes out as 0.93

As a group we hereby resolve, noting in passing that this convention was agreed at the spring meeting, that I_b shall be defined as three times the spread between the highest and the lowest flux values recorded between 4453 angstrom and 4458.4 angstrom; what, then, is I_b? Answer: 21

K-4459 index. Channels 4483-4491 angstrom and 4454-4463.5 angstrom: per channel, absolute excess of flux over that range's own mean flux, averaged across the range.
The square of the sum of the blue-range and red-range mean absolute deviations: 13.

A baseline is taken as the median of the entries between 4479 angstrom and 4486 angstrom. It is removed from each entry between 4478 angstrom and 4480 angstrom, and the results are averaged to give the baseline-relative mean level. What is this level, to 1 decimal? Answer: -1.4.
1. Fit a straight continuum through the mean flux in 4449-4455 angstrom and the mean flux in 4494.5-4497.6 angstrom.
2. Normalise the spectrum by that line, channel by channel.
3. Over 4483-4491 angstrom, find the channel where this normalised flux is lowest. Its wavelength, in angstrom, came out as 4485.67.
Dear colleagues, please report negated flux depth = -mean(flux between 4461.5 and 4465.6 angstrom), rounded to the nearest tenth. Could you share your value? -29.9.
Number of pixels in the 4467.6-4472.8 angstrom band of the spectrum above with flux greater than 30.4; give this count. 2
